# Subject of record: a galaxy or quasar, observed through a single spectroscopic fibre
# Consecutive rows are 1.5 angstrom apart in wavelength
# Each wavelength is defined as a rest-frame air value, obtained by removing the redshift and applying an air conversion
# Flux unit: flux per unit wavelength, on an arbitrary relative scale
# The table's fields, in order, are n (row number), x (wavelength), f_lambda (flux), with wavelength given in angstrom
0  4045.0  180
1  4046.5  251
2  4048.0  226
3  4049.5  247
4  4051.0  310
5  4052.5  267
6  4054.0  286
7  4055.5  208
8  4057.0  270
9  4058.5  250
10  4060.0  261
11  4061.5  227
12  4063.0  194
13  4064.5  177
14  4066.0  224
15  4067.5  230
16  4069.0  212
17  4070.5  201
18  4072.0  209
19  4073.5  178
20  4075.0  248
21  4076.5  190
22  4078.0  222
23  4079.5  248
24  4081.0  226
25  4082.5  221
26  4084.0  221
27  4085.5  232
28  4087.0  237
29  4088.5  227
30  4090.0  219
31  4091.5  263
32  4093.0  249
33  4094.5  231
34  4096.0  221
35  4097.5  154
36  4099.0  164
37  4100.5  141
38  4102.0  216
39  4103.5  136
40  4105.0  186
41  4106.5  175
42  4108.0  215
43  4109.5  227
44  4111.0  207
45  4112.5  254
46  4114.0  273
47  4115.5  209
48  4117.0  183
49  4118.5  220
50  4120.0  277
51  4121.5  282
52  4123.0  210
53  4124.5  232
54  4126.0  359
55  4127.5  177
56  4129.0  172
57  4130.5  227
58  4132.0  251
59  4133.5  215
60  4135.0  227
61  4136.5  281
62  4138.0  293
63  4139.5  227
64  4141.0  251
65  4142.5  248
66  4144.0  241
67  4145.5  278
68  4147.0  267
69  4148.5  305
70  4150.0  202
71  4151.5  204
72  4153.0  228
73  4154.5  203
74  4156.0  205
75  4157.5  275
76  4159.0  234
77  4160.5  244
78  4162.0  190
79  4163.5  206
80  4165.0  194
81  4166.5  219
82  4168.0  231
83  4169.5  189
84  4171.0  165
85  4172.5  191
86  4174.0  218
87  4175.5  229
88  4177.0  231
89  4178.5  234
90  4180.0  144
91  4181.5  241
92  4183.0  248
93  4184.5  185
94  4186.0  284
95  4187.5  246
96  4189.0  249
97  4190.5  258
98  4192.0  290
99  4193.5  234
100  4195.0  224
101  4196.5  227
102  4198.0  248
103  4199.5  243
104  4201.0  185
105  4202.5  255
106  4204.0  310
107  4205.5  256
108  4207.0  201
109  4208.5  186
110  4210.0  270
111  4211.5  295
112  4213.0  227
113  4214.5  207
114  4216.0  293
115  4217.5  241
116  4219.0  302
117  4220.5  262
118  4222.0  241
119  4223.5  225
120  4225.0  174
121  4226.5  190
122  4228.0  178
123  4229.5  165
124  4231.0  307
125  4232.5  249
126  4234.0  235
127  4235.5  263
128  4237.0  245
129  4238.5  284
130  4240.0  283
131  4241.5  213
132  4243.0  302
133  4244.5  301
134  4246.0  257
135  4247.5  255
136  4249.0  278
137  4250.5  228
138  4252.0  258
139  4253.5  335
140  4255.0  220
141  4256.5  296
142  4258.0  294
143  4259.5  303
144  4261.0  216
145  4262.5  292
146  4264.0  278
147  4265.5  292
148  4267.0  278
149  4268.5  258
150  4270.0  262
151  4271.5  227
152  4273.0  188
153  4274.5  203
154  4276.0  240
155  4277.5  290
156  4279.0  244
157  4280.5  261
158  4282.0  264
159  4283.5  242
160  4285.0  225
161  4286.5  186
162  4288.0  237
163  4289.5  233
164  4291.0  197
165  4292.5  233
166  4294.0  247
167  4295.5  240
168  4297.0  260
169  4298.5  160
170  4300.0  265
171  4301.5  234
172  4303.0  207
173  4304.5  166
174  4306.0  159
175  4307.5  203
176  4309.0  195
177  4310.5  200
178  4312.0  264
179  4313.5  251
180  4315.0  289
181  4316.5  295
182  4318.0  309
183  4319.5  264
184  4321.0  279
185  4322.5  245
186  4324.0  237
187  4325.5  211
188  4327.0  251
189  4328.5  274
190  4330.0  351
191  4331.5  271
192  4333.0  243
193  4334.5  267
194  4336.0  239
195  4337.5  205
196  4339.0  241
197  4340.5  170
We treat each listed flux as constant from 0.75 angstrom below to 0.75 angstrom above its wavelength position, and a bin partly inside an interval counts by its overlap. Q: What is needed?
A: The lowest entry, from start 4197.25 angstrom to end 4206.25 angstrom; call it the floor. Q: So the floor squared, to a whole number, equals 34225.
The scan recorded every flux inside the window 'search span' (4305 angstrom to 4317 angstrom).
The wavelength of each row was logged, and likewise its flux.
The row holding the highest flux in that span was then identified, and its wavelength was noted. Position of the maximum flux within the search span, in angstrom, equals 4316.5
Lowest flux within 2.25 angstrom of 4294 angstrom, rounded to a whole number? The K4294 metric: 233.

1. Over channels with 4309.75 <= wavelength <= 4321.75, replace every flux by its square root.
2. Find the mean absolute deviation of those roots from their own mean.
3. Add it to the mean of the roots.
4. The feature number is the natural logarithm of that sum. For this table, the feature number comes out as 2.84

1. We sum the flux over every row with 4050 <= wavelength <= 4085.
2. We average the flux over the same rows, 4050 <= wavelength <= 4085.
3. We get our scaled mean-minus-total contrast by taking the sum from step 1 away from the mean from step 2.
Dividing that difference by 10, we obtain -505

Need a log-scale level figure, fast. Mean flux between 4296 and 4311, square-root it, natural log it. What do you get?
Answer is 2.66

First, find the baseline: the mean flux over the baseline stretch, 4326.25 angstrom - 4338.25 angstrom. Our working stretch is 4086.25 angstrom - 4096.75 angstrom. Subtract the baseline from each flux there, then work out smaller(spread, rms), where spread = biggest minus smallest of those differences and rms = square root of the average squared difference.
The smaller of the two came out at 31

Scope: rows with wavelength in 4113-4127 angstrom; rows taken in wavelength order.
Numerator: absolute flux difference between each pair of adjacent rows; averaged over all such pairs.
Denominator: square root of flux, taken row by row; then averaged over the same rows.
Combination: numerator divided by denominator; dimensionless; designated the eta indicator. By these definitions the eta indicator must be 3.3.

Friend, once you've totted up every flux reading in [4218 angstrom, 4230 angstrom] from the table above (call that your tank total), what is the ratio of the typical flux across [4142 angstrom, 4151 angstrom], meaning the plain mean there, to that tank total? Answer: 0.15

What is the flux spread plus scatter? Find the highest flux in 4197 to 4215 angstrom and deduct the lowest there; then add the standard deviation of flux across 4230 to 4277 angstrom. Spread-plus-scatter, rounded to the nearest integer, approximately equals 160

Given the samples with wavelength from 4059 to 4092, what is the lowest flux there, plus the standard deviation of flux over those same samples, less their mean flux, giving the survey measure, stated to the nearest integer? -21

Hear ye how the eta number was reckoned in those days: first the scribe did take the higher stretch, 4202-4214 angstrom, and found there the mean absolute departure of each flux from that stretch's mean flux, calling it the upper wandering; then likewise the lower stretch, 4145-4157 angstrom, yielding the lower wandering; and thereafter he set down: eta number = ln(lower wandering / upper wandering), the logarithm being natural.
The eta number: 0.03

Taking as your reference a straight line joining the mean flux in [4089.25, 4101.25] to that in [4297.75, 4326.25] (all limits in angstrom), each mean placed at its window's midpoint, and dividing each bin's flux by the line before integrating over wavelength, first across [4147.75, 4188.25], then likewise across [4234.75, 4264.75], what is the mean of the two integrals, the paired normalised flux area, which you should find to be 39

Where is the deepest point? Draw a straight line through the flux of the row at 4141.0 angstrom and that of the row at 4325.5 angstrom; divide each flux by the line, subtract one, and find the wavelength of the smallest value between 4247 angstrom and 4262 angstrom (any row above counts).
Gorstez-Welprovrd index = 4261.0 angstrom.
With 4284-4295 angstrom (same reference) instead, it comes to 4286.5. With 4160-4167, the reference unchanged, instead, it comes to 4162.0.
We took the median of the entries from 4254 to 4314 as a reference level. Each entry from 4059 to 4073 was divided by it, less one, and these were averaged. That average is -0.10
